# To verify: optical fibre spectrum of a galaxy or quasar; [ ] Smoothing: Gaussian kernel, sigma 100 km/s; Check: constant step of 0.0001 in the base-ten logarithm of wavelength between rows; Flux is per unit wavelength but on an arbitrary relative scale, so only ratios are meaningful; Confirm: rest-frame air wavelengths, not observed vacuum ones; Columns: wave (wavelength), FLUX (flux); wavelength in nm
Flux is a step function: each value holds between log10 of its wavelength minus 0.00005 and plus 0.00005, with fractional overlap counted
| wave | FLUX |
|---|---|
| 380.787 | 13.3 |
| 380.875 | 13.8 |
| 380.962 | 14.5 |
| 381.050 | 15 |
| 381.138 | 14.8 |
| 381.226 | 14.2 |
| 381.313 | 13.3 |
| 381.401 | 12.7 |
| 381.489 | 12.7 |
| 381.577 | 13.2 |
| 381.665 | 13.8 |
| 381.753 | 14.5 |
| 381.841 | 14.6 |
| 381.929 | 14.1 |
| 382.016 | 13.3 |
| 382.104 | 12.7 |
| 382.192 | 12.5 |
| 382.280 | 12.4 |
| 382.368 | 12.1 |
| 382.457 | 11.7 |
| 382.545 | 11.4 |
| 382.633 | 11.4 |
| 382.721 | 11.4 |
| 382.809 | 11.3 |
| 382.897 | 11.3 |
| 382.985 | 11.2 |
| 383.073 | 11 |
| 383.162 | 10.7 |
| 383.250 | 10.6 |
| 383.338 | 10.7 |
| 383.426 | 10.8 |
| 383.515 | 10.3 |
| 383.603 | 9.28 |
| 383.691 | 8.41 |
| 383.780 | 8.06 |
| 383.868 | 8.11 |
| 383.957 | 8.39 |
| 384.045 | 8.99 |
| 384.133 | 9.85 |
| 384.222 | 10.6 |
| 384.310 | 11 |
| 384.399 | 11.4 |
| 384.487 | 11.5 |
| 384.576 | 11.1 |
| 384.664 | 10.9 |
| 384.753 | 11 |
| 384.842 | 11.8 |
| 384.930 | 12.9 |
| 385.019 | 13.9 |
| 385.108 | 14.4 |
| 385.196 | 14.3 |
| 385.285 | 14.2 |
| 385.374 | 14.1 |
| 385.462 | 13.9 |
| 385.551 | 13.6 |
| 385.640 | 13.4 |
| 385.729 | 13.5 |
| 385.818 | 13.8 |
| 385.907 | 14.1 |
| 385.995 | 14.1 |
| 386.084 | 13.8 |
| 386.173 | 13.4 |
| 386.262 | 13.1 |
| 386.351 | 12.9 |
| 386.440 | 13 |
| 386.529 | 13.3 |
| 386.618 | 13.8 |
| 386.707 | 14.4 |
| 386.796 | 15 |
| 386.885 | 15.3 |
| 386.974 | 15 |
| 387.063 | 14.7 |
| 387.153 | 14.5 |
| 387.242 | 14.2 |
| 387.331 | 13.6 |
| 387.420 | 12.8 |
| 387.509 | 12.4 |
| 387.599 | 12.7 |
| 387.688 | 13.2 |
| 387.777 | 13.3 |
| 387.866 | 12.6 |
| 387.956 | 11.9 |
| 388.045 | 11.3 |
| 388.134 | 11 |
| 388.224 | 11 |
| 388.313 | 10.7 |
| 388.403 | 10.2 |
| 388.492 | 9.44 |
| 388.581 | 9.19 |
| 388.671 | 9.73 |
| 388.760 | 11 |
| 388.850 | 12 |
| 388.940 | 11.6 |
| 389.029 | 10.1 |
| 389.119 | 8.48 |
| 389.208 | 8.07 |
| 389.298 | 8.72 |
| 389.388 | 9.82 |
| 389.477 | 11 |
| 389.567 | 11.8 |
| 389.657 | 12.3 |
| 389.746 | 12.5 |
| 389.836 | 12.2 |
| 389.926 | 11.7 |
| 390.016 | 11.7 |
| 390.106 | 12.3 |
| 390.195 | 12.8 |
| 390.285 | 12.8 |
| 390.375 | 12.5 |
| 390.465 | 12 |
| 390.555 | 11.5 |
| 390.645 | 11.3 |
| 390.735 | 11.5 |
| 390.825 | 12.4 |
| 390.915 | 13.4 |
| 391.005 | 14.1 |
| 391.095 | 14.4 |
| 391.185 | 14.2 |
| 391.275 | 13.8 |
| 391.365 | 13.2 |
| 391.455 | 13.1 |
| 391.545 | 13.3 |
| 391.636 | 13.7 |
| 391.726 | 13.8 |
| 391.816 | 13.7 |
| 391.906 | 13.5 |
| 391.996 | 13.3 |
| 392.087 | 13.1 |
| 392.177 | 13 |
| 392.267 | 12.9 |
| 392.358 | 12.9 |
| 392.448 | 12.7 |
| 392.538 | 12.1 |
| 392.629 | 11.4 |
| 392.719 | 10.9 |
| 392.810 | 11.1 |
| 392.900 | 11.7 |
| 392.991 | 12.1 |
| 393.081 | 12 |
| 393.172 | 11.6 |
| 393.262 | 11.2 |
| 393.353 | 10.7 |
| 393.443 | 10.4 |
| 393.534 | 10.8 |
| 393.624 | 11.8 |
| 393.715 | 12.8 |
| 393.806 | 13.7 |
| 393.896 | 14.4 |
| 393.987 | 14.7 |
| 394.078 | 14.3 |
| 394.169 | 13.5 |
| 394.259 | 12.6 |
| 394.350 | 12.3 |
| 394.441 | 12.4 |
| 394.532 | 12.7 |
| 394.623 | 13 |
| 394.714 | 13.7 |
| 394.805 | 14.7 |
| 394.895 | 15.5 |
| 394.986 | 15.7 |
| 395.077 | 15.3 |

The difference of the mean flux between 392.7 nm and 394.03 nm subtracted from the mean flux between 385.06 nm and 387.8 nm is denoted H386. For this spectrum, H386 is 2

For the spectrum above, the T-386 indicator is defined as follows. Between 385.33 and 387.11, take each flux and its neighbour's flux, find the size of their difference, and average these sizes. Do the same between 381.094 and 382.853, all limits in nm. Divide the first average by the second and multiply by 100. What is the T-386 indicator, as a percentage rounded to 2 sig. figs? 77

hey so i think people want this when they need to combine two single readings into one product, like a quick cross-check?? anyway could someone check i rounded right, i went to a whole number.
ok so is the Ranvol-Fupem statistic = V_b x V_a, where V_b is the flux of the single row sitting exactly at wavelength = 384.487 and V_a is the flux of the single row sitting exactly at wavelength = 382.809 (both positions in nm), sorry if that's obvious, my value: 130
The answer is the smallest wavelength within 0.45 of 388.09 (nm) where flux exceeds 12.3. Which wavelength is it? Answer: 387.688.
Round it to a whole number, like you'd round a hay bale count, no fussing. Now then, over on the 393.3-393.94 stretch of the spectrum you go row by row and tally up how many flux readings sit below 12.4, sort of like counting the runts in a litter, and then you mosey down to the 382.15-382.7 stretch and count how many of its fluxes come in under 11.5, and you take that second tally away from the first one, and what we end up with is 2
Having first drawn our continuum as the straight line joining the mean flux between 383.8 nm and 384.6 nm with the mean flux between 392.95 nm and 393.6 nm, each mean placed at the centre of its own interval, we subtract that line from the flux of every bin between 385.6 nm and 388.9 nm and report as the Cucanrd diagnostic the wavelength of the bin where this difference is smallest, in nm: 388.581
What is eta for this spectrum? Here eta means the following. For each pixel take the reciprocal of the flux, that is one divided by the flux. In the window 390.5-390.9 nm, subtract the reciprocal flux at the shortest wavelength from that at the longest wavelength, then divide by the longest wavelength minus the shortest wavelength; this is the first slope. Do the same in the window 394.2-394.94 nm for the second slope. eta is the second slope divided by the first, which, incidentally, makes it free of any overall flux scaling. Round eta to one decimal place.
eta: 1.0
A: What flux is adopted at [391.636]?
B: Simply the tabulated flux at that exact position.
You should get 13.7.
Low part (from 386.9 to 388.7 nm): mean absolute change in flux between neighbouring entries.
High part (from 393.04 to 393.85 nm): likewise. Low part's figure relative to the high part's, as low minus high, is -0.18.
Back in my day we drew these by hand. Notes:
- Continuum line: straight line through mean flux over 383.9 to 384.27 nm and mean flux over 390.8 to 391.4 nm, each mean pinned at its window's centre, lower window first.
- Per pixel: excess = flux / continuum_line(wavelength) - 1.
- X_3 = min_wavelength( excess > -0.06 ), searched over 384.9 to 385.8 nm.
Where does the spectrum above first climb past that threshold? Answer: 384.930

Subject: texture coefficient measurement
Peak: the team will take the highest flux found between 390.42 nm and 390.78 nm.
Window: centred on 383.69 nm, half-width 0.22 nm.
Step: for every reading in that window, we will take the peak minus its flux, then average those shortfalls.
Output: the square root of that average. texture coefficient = 1.78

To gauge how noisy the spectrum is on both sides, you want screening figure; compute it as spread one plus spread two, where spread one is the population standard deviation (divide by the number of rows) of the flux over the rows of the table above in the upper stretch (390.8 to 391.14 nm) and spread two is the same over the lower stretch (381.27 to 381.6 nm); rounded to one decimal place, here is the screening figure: 1.0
